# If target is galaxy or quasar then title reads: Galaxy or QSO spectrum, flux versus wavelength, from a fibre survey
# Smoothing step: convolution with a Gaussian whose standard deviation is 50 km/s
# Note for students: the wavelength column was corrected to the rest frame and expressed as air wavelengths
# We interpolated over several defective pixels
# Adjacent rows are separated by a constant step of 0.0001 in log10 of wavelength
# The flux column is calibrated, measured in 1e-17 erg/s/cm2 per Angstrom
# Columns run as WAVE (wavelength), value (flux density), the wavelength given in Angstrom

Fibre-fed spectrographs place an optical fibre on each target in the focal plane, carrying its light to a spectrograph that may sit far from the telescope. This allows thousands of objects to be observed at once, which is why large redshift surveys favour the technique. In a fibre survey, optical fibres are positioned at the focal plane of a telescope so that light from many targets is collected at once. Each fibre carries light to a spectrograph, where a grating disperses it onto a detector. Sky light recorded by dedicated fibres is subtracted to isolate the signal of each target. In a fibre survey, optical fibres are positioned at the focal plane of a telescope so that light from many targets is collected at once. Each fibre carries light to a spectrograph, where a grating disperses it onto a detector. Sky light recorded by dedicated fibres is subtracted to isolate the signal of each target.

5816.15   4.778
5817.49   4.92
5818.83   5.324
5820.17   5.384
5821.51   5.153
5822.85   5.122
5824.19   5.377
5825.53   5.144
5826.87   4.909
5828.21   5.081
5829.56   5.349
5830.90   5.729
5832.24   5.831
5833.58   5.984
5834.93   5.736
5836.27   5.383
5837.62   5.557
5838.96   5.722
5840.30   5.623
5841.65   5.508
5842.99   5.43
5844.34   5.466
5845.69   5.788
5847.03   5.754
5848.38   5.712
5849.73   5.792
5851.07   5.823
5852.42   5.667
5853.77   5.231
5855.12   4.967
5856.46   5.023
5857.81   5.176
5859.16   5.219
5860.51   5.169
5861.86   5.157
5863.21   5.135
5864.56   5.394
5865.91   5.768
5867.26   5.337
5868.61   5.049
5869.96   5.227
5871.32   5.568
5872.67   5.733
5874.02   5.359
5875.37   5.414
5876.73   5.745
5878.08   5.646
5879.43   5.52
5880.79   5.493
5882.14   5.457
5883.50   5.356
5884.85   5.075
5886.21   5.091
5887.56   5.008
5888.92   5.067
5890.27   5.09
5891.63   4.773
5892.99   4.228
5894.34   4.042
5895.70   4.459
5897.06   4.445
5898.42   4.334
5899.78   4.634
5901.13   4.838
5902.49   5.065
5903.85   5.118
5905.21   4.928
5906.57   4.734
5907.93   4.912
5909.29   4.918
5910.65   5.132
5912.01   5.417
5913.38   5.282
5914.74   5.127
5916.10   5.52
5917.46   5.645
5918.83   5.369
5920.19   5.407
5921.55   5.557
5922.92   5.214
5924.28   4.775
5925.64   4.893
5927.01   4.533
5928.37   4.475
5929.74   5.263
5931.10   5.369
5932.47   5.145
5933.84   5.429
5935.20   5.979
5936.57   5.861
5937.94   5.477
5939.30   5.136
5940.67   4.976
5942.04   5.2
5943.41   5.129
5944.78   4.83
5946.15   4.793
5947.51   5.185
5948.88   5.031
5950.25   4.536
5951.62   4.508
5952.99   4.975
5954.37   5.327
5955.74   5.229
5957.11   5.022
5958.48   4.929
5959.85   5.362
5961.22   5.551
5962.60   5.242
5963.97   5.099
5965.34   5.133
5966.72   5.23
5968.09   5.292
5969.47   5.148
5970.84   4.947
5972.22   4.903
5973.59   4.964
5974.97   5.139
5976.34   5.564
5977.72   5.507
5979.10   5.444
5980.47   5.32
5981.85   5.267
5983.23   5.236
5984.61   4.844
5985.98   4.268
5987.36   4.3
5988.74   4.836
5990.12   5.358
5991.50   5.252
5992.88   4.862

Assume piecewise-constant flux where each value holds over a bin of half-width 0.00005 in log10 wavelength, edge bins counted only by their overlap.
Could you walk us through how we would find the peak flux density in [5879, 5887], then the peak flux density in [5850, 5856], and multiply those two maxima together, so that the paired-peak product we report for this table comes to 32.1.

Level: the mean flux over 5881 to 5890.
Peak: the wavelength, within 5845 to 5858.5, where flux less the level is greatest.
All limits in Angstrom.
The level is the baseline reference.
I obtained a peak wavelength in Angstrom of 5851.07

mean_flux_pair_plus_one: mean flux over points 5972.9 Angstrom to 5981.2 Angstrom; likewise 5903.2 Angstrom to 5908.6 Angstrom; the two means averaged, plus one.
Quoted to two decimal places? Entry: 6.12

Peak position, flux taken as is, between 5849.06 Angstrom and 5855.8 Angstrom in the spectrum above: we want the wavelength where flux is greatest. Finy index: 5851.07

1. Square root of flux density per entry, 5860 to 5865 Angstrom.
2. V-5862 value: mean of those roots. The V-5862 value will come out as 2.28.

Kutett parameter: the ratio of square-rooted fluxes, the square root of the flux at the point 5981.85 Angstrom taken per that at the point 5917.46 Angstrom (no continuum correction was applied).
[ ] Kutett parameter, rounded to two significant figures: 0.97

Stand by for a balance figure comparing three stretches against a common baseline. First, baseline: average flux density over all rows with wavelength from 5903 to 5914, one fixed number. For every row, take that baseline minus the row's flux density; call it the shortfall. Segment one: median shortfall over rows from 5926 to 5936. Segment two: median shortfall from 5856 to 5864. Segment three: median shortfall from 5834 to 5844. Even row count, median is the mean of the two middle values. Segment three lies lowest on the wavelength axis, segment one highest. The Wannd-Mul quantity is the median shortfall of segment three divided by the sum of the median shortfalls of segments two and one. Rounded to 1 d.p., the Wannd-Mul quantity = 1.6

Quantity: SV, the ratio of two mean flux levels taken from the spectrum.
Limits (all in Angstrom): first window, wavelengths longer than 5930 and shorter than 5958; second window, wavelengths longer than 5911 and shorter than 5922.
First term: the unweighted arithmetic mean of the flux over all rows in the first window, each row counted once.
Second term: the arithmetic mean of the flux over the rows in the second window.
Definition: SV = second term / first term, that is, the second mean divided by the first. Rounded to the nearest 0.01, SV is 1.05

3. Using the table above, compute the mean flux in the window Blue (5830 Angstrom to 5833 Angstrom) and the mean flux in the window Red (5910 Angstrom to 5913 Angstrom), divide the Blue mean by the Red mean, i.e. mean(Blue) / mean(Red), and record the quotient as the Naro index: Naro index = 1.10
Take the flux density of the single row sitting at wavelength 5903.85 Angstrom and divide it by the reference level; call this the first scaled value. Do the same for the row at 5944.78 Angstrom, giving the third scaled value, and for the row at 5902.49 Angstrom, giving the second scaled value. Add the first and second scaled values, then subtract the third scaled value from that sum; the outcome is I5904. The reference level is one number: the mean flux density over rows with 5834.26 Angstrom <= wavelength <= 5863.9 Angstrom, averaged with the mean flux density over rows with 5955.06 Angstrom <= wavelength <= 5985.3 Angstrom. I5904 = 1.00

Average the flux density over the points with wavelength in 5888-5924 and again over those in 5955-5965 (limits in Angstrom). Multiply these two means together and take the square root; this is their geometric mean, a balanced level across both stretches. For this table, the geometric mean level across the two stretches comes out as 5.09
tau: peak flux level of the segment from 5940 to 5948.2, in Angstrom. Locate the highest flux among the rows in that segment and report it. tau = 5.2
